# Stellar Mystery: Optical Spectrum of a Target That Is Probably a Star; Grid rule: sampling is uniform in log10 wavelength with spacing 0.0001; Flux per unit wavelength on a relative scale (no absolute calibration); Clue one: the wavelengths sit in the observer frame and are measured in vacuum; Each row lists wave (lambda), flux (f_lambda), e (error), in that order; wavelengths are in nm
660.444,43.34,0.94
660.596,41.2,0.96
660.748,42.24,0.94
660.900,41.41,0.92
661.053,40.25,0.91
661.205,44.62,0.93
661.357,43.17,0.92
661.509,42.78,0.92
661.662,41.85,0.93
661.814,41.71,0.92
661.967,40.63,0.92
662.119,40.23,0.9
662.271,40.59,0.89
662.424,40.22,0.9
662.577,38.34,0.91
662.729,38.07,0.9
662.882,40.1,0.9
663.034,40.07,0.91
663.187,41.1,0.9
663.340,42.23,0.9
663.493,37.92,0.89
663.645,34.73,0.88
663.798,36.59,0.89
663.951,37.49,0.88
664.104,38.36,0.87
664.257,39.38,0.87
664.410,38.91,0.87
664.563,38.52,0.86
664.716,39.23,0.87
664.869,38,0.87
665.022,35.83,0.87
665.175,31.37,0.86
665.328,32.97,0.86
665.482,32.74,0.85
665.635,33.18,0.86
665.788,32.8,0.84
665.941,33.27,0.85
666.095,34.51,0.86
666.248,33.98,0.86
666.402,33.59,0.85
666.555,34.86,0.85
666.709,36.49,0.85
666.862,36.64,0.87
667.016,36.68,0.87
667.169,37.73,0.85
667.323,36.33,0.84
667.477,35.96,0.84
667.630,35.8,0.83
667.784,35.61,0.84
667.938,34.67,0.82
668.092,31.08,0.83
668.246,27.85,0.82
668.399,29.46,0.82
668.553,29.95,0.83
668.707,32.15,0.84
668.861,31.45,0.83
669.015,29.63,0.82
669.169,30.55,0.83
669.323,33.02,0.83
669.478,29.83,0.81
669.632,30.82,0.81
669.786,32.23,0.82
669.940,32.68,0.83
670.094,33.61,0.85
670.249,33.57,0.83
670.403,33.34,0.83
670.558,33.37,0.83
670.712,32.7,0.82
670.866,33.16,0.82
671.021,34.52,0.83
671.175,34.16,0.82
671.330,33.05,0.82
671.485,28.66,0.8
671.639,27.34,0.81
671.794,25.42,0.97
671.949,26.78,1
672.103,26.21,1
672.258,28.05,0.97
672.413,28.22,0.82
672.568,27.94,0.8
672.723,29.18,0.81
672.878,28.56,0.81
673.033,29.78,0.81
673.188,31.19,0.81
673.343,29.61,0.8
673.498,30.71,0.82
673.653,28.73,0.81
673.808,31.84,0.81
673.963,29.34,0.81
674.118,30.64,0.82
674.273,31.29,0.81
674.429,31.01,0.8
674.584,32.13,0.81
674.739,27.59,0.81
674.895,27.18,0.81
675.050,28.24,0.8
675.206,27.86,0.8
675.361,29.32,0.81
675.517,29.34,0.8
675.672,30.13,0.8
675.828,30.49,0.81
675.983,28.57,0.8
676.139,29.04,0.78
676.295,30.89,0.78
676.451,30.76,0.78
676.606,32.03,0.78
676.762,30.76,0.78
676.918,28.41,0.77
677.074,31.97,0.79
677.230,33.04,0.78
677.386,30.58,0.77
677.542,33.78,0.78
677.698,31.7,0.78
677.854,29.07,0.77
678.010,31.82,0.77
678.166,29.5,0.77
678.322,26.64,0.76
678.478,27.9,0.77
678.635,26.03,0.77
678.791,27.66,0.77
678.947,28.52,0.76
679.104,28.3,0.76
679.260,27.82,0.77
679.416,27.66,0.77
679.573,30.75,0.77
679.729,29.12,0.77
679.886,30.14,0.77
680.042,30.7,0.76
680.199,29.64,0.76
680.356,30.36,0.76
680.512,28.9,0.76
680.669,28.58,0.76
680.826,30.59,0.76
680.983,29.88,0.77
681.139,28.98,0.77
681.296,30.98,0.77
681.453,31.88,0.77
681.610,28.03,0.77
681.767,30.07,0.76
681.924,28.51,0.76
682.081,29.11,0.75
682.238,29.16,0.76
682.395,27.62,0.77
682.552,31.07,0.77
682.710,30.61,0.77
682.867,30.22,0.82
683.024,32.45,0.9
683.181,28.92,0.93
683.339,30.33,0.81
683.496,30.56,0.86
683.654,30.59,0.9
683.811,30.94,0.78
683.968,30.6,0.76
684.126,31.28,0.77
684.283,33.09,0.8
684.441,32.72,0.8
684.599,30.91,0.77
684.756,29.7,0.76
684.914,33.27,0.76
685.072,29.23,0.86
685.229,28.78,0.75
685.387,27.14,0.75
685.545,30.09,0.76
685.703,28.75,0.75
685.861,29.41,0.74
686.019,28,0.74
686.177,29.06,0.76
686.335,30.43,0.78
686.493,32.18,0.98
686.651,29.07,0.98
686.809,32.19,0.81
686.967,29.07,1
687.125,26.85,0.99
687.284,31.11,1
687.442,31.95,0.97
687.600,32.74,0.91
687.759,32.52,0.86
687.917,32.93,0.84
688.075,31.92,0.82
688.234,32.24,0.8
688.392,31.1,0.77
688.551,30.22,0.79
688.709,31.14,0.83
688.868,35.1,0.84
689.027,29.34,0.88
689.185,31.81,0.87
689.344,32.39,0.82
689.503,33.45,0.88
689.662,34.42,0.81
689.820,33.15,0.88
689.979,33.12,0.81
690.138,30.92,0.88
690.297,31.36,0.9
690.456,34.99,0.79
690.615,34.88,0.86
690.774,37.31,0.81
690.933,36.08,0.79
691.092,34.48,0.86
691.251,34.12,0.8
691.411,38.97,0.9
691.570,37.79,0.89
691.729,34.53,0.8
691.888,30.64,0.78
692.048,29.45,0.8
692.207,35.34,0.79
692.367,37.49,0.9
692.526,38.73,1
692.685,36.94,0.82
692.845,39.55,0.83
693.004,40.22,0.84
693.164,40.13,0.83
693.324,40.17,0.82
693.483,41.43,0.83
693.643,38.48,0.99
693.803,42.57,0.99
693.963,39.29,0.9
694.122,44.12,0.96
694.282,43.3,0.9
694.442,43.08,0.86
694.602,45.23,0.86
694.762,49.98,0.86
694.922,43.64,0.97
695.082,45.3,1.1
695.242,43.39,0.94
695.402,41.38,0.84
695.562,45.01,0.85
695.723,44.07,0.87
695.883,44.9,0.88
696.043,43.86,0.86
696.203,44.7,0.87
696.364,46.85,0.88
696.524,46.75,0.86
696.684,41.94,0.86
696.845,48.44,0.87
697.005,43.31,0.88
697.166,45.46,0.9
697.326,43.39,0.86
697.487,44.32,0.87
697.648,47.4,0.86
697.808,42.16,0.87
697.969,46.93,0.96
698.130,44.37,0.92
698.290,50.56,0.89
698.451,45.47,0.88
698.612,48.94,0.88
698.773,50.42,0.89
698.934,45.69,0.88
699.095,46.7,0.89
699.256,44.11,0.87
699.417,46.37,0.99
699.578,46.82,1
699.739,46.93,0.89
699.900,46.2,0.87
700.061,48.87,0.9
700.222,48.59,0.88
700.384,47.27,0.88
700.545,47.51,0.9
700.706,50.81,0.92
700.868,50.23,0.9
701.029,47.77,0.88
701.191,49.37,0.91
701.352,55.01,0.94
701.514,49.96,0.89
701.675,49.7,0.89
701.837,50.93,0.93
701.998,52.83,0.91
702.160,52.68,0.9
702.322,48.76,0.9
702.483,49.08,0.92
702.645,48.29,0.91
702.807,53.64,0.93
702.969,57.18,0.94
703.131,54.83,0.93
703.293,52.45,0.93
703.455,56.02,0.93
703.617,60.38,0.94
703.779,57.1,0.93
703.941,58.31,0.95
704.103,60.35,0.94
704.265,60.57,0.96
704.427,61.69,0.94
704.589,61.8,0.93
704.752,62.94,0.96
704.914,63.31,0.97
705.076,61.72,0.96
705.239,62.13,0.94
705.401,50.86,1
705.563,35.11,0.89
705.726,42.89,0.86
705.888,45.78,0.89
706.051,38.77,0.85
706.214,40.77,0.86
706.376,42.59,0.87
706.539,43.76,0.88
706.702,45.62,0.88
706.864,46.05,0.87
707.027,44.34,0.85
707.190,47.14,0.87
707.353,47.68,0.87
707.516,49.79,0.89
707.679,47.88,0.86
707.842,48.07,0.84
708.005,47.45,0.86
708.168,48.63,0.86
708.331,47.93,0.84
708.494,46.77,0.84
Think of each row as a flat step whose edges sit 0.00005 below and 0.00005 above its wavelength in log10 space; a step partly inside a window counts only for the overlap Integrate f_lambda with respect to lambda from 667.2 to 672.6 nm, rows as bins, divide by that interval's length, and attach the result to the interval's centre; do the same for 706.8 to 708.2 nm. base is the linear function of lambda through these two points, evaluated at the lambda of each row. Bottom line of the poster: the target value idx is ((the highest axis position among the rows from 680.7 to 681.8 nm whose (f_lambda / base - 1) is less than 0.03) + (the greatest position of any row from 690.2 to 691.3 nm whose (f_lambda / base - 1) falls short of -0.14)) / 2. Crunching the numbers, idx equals 686.51 nm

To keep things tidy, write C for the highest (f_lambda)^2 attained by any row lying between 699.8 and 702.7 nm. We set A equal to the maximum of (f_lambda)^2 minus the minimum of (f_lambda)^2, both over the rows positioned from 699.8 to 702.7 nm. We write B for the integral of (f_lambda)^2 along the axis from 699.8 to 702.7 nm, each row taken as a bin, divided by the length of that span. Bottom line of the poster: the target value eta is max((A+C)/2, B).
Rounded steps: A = 892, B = 2470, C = 3026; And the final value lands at 2470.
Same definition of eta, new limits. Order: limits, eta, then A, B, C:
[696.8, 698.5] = 2082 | 779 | 2082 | 2556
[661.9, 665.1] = 1515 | 577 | 1515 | 1783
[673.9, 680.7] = 883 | 464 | 883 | 1141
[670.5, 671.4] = 1123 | 122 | 1123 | 1192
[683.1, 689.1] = 944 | 511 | 944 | 1232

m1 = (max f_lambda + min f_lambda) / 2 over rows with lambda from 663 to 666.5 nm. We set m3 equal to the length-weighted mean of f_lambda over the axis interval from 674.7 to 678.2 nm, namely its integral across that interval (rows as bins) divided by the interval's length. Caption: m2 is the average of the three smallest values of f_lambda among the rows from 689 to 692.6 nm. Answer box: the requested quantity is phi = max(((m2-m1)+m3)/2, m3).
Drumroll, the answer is 30.1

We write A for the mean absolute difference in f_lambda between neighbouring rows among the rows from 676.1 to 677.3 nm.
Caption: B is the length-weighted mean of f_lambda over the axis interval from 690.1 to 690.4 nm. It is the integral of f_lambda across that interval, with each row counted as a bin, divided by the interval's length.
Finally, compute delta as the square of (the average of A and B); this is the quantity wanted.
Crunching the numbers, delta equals 274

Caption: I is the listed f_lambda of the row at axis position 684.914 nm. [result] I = 33.27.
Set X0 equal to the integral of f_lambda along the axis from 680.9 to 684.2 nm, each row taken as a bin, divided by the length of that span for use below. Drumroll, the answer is 30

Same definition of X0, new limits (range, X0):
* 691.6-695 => 40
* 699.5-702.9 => 50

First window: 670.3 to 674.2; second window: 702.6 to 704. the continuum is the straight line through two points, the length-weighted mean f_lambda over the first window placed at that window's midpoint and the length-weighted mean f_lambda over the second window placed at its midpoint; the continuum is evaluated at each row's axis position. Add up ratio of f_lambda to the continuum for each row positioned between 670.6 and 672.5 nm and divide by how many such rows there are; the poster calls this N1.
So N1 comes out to 1.01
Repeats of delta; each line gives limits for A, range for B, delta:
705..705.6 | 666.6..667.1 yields 521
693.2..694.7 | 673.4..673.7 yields 260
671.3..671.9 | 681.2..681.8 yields 268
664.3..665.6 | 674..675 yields 247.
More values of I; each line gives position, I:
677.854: 29.07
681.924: 28.51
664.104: 38.36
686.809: 32.19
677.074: 31.97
